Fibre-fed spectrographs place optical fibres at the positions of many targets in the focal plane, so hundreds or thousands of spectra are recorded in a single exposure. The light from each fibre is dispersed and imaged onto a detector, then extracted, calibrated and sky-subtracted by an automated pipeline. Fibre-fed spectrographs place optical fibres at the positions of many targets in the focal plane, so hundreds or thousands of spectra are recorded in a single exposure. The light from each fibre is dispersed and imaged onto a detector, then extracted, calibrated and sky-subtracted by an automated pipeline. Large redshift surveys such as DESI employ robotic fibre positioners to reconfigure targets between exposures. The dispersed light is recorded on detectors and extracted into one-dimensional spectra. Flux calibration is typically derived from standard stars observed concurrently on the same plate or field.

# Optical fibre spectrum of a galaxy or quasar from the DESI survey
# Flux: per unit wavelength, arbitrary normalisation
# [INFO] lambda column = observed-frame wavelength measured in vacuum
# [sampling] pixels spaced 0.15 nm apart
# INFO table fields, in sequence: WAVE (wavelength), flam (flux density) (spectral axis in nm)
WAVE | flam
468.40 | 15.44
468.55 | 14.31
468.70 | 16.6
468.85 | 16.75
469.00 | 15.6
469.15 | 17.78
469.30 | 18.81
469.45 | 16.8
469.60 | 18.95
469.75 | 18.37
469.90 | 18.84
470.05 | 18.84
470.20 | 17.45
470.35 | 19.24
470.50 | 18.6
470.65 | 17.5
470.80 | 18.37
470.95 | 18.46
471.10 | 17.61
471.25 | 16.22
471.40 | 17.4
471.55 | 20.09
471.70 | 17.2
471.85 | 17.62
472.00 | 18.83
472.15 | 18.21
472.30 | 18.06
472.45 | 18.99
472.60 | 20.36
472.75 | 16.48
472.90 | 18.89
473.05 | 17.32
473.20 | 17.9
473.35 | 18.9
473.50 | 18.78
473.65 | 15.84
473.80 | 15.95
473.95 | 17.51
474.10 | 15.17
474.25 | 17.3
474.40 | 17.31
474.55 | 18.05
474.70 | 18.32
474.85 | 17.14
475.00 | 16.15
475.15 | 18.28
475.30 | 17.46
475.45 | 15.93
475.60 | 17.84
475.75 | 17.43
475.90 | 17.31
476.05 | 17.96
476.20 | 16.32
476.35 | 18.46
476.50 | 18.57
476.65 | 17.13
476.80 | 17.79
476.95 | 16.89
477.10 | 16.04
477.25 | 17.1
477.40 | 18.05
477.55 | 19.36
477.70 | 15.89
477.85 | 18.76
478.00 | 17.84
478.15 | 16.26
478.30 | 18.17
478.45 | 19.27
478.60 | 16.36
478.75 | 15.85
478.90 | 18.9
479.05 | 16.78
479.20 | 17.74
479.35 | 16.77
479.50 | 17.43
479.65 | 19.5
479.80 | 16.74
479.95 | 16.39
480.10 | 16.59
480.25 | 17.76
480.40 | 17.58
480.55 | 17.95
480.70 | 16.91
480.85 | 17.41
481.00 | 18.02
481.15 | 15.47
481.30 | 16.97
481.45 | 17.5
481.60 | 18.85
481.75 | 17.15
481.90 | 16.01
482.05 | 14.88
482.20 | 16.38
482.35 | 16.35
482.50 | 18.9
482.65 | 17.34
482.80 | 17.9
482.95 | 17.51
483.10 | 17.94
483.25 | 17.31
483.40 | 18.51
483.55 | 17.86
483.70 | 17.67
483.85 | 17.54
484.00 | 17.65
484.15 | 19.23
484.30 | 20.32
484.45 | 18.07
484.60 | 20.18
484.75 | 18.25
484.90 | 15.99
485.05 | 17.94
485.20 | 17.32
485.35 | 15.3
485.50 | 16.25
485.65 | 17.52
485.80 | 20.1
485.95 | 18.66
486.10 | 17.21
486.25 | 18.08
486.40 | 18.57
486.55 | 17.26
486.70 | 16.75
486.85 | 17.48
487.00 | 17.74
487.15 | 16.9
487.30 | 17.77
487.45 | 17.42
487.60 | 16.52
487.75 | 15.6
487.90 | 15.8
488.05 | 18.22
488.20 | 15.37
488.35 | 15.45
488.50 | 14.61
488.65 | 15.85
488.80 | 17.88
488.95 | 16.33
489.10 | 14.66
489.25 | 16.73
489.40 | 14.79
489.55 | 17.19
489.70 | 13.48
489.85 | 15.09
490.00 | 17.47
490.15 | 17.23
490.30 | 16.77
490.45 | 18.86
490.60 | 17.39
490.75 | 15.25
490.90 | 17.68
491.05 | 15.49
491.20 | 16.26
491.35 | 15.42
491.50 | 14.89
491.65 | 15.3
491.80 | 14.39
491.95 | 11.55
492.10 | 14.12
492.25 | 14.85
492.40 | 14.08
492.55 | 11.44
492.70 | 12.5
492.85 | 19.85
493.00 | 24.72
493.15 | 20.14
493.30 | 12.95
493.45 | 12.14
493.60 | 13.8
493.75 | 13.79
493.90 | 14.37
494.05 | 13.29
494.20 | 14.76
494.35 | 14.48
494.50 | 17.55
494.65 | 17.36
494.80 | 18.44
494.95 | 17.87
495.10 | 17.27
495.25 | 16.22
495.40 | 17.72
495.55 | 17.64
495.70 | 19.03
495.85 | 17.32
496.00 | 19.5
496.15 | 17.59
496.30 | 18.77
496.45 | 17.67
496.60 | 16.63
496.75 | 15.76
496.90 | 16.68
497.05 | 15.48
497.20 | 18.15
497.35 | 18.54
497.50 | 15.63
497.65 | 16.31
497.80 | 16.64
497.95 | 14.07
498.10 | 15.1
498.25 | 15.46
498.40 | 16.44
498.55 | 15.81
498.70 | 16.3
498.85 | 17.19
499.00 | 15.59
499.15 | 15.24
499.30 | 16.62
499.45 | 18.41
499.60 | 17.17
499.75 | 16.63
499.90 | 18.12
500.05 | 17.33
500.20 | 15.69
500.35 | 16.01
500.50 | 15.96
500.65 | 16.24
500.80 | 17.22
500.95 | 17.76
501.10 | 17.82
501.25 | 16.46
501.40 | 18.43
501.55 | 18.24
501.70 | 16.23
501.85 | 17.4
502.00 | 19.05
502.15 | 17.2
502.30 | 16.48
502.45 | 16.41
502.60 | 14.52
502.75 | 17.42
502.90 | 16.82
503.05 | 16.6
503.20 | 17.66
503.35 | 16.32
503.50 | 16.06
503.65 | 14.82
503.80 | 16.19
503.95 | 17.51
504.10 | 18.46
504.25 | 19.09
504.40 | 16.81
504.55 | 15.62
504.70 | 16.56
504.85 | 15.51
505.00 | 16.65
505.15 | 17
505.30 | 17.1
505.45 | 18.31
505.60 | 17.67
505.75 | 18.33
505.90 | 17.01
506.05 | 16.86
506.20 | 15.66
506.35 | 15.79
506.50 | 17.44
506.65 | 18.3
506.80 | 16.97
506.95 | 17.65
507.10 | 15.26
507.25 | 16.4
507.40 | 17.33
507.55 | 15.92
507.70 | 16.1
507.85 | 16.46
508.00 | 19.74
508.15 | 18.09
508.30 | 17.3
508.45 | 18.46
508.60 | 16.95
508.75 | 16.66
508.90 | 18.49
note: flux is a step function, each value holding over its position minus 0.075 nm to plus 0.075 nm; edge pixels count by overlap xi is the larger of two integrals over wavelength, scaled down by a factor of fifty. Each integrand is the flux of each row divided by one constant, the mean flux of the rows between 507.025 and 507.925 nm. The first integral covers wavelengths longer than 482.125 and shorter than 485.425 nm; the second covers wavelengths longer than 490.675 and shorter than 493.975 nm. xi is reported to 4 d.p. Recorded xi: 0.0723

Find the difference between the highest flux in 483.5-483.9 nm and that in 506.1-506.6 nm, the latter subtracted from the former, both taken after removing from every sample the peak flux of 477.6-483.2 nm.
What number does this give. 0.4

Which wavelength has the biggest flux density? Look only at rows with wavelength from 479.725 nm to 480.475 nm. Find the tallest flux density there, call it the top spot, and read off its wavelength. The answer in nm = 480.25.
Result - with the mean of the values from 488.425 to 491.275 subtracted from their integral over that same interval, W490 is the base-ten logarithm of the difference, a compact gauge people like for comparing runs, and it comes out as 1.48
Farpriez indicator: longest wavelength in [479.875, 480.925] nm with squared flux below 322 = 480.85 nm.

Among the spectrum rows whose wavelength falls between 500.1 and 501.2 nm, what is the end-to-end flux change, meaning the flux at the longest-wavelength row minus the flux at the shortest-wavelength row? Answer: 2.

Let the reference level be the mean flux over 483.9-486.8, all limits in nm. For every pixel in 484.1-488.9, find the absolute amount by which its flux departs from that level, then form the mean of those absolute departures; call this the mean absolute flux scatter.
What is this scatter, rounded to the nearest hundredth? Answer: 1.22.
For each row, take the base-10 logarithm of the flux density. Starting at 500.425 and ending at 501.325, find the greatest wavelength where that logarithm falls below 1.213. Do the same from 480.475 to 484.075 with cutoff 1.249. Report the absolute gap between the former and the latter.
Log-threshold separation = 16.65 nm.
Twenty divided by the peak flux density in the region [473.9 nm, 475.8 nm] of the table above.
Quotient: 1.09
